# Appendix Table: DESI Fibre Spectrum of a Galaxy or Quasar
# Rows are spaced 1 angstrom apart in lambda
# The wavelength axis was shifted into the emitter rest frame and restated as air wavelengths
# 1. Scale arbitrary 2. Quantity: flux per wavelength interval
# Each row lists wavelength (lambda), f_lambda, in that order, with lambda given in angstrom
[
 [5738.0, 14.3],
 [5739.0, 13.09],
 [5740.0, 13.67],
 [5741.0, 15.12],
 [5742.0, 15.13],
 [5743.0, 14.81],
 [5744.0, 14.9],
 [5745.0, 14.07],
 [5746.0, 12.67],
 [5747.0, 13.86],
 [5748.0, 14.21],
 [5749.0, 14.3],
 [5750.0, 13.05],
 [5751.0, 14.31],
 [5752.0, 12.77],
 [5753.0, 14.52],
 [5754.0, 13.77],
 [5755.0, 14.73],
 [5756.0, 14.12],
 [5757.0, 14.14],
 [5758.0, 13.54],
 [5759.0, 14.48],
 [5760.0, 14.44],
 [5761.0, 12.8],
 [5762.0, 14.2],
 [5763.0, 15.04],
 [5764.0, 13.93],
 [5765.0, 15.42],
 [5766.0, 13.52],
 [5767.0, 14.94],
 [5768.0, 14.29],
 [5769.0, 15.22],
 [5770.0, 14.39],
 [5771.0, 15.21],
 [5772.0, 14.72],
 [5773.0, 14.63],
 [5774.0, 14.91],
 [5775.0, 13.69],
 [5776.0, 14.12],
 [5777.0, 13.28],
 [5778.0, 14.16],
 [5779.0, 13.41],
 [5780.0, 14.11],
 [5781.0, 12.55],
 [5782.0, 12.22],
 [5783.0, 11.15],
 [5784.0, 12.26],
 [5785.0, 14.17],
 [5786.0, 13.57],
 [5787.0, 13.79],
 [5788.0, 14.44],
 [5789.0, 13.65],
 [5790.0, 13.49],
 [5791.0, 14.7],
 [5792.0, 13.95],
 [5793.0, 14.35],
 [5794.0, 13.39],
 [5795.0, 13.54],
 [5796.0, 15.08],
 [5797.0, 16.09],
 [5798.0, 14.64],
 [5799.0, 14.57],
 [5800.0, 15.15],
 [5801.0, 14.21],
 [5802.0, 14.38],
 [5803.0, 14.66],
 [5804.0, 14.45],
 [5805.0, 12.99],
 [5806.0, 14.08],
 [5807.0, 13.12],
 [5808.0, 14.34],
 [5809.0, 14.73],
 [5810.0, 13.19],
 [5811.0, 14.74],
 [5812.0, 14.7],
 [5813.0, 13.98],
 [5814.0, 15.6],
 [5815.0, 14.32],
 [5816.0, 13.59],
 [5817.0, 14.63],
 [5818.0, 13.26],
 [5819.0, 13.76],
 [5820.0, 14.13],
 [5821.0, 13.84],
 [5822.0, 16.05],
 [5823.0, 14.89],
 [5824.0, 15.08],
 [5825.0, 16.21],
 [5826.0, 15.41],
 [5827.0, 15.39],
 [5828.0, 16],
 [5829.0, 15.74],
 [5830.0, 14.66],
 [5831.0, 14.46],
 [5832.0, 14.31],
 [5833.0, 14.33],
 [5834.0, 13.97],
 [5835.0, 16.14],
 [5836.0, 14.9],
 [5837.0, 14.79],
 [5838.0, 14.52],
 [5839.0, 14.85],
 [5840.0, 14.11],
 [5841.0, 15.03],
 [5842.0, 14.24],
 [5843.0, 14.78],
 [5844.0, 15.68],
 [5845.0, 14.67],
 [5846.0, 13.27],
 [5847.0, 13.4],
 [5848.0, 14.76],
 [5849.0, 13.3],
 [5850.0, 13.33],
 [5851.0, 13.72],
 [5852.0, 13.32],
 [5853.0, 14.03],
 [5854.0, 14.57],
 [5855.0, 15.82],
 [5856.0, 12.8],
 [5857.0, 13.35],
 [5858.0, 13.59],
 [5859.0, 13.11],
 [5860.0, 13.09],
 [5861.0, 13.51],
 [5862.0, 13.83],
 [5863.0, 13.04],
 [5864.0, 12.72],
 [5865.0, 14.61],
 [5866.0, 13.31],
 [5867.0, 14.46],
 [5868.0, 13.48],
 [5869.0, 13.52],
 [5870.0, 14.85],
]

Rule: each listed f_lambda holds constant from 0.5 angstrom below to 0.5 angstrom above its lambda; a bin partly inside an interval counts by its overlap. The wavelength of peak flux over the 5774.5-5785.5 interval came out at 5785.0 angstrom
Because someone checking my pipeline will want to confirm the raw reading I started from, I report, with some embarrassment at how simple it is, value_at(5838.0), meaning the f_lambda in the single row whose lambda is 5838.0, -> 14.52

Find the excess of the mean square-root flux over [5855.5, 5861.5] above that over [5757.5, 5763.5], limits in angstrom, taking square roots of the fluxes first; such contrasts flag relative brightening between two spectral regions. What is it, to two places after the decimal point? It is -0.11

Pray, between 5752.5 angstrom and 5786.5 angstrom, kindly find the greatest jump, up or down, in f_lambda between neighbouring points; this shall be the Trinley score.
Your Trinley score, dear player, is 1.9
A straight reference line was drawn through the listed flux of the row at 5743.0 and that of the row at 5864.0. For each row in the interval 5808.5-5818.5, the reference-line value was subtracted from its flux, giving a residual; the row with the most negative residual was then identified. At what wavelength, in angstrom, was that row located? 5810.0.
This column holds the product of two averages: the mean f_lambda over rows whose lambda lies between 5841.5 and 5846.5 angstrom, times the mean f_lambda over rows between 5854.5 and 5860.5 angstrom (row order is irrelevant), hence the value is 198.0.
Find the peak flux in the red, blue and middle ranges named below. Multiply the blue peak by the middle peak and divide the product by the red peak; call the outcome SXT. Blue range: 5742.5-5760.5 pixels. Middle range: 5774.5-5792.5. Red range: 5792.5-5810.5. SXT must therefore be 13.6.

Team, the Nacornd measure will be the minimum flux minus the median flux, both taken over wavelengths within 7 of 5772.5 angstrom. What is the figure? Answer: -1.06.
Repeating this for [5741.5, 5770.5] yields -1.62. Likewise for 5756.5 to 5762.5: -1.37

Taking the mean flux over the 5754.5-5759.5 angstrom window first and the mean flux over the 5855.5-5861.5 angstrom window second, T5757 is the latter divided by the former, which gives 0.93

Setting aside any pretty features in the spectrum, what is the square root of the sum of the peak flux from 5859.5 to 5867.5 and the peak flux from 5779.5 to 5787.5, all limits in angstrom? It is 5.36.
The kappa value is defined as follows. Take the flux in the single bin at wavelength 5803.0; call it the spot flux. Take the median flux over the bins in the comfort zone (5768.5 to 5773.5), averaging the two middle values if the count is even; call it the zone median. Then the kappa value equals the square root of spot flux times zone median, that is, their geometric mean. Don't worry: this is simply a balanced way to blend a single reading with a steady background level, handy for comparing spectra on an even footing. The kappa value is 14.7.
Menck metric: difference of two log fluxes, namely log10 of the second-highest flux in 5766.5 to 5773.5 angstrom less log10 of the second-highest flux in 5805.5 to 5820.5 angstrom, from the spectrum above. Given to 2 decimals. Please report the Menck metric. 0.01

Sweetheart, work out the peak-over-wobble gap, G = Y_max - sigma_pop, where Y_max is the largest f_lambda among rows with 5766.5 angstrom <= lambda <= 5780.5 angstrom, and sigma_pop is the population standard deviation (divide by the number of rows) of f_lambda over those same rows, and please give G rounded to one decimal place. 14.6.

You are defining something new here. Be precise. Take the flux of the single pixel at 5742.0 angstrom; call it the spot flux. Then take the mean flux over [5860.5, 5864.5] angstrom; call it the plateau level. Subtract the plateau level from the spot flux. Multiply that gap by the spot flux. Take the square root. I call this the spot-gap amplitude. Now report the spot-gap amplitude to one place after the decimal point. 5.3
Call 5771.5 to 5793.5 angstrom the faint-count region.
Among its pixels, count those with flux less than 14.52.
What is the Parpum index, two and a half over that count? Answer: 0.14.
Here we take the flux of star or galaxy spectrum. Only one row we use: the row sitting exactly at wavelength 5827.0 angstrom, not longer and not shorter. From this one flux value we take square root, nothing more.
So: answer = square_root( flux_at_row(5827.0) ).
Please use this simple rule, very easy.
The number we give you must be 3.92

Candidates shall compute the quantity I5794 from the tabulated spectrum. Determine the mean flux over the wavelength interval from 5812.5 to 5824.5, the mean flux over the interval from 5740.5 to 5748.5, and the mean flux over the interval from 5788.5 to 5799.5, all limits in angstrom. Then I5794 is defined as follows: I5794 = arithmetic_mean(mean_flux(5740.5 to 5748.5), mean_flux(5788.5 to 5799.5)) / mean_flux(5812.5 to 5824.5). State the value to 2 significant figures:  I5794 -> 0.99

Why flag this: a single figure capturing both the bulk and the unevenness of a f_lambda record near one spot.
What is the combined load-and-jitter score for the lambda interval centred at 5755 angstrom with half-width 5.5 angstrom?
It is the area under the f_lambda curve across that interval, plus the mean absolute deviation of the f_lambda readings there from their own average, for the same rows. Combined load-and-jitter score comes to 154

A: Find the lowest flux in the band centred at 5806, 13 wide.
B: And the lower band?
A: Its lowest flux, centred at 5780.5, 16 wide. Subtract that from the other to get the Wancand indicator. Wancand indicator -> 1.8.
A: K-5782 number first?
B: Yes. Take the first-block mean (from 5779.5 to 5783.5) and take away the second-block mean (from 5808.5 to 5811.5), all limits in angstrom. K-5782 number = -1.7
